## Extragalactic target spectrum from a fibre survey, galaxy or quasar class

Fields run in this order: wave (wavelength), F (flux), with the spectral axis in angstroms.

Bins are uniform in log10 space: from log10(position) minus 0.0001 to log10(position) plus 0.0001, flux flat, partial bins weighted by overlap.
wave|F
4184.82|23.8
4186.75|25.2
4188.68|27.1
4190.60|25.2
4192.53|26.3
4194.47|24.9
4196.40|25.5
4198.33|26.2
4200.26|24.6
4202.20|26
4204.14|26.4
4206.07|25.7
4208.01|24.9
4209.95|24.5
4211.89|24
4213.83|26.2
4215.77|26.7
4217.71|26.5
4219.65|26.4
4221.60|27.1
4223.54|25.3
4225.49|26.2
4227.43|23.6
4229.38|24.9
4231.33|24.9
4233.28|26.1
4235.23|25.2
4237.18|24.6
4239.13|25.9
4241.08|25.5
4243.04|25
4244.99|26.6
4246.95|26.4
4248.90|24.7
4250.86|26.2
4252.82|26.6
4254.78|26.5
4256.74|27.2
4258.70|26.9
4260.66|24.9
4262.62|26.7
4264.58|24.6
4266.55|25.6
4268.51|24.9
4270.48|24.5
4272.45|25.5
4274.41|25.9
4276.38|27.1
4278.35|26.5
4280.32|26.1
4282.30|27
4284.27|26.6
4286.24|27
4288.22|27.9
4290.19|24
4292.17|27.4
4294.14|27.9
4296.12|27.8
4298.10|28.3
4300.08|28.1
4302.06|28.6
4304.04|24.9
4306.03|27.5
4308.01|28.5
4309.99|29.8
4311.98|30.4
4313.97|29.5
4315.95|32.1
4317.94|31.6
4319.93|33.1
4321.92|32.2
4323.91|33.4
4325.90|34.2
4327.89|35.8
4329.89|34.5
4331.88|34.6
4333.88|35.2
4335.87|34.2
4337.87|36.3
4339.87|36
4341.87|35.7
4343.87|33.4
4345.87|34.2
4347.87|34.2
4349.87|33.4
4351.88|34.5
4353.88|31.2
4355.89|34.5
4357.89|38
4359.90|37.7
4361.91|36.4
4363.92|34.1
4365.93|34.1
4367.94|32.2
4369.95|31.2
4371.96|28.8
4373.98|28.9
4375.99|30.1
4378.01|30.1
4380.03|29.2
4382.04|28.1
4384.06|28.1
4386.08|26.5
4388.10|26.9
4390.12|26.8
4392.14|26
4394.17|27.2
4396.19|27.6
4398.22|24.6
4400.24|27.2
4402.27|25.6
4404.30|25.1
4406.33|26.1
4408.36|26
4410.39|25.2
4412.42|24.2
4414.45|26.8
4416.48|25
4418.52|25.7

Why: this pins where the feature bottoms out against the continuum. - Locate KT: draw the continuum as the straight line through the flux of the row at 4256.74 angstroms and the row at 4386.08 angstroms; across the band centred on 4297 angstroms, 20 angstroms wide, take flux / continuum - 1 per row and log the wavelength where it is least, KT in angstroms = 4290.19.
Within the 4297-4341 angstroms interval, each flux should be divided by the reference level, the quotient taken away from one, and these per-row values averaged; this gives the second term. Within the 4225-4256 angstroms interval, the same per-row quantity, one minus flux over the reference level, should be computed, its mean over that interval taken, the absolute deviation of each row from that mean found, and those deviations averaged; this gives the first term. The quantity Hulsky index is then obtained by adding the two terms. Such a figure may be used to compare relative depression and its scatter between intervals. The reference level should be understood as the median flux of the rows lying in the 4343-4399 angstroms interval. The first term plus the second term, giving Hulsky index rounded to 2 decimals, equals -0.01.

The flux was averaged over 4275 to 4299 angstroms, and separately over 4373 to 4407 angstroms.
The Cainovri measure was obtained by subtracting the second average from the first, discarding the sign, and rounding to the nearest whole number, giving 0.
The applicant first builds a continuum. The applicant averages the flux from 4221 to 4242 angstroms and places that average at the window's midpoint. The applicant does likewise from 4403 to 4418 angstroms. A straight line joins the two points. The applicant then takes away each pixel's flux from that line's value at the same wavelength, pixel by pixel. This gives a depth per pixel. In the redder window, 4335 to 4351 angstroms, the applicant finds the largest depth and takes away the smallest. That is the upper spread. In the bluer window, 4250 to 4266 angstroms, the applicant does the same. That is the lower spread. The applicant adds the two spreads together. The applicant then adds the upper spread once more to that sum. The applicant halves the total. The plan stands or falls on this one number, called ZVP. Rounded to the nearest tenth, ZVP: 4.2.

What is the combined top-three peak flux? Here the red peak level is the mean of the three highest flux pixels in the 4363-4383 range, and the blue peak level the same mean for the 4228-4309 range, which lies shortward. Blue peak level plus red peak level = 62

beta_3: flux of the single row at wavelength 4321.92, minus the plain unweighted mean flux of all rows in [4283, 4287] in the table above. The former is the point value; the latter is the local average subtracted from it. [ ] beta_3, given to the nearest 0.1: 5.4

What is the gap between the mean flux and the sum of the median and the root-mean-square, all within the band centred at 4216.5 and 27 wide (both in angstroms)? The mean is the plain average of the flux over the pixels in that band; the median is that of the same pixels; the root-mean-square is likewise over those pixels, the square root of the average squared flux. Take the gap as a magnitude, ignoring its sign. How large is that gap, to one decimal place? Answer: 26.0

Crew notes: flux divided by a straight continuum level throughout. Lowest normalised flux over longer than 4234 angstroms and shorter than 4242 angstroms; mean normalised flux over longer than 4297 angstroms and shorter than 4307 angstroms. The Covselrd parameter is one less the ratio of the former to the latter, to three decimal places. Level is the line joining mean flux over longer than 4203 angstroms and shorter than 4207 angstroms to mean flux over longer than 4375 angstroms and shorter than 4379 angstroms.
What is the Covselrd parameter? 0.054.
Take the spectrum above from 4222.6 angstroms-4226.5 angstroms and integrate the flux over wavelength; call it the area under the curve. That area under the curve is 100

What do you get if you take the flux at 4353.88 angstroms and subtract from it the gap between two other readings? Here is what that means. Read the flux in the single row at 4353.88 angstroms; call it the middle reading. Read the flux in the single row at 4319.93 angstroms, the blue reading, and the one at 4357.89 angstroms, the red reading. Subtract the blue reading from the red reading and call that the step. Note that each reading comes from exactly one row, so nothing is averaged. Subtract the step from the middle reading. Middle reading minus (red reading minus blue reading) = 26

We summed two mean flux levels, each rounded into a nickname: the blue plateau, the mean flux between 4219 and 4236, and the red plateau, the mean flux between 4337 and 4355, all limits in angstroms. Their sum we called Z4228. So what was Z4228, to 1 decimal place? 59.8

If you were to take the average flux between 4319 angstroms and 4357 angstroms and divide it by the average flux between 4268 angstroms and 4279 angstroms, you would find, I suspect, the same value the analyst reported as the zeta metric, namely 1.33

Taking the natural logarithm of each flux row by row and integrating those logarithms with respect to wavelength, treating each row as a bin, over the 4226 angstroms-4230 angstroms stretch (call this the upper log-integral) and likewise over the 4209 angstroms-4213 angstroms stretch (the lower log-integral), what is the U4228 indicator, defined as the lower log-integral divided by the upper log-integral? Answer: 1.00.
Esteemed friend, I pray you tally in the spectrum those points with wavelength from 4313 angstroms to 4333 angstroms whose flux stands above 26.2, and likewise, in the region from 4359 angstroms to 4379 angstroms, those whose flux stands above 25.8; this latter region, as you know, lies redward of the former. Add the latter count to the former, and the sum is 20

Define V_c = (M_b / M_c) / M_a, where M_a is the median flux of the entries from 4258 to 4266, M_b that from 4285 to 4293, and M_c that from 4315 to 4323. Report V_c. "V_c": 0.033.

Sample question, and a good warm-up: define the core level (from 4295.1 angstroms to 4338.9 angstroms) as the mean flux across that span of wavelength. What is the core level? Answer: 31.4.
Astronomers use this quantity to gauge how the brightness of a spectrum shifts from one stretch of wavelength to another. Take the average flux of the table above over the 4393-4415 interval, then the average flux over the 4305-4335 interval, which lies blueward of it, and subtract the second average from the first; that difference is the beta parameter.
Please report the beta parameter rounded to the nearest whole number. -6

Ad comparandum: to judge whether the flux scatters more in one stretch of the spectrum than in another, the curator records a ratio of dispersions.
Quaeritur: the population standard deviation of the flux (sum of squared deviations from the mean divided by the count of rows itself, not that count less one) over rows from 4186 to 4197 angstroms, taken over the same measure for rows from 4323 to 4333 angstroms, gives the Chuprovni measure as 0.99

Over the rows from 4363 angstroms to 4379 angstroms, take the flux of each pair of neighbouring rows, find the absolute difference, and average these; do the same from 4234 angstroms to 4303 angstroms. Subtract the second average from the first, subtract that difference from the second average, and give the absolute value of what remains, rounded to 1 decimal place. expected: 1.0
